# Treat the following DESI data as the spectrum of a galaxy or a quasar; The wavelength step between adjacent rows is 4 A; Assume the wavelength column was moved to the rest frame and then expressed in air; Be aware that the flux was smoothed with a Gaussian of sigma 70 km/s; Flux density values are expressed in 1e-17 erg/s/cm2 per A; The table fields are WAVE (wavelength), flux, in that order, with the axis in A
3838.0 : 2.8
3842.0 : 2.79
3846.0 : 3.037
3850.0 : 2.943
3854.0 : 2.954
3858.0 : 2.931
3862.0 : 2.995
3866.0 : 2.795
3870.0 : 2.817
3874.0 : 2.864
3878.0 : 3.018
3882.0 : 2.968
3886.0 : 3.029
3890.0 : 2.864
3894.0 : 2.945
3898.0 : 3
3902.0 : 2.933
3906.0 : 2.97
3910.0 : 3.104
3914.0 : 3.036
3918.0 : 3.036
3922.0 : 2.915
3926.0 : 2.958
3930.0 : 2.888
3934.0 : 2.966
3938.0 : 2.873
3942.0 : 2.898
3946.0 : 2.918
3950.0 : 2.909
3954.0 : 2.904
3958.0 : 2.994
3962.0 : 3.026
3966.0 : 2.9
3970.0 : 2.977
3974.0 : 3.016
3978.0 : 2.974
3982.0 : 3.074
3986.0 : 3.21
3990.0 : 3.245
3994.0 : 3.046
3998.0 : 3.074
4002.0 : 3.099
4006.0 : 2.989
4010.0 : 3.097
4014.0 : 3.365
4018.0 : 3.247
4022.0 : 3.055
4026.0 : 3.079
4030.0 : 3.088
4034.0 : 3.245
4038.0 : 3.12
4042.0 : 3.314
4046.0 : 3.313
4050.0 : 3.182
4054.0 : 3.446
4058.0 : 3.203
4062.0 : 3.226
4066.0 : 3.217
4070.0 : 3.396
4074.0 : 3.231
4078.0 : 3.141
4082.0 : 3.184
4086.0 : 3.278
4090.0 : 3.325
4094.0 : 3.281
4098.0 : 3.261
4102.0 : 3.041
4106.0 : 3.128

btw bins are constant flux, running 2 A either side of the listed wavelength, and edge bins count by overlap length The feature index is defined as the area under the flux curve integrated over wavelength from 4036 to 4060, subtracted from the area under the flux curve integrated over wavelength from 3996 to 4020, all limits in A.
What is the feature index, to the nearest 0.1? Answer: -2.8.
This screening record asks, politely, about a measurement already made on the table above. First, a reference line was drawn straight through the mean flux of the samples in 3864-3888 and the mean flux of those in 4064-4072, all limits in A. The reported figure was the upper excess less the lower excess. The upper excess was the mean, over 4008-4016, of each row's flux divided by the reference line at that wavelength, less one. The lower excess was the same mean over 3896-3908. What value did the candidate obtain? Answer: 0.01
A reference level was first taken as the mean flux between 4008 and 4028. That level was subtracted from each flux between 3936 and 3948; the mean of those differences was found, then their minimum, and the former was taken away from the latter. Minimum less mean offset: -0.023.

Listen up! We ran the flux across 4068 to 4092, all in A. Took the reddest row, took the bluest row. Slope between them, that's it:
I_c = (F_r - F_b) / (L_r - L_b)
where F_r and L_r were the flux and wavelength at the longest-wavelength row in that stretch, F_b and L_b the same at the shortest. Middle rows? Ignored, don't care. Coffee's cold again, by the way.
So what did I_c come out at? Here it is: -0.004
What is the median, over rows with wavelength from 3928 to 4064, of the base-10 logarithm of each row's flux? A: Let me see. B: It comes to 0.488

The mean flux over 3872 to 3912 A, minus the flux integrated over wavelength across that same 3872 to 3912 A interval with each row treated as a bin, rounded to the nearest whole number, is -116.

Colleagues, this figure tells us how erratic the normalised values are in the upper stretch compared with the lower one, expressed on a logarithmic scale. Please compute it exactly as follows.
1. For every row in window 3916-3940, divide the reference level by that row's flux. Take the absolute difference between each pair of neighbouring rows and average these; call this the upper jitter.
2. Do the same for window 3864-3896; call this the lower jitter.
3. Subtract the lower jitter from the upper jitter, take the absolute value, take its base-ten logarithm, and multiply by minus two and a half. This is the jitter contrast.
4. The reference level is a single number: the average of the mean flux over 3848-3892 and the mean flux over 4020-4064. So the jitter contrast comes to 7.8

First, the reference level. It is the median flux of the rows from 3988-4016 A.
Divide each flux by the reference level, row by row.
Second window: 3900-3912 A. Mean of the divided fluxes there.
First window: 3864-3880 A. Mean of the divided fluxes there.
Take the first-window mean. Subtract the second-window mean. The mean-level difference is -0.04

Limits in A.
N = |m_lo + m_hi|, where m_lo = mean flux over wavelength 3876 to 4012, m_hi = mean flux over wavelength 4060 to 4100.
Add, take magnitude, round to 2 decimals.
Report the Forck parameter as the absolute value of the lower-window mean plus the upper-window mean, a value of 6.25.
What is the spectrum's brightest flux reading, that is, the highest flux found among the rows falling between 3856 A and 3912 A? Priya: 3.104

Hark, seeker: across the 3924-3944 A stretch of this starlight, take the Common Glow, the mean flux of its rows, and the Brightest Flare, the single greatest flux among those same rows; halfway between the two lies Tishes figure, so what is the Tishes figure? 2.94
